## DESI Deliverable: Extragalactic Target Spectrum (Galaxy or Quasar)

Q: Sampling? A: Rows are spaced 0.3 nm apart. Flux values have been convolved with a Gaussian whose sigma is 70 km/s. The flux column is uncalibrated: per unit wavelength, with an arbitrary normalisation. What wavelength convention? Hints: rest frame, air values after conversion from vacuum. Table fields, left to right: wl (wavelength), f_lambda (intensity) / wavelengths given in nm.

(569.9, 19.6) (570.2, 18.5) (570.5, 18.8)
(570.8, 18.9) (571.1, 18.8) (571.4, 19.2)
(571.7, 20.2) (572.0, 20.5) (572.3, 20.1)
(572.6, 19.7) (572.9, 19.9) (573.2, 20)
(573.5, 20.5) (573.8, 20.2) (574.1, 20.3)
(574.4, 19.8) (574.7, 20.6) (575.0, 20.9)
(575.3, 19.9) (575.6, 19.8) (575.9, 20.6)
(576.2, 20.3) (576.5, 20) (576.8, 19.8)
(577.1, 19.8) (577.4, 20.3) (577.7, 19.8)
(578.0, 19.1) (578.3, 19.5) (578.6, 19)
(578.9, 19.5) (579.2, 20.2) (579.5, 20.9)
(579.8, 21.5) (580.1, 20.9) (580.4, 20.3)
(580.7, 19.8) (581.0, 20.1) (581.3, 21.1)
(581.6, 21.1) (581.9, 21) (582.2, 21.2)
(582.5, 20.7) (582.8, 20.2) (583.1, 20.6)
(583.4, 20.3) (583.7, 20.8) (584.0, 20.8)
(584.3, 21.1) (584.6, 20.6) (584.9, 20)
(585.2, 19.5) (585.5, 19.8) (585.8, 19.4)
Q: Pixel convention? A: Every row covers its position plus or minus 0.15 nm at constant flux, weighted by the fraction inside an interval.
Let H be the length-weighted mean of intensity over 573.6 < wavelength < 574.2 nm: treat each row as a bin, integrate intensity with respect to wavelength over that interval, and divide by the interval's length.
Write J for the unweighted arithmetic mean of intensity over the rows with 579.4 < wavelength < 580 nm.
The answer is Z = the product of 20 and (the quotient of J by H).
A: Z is 20.92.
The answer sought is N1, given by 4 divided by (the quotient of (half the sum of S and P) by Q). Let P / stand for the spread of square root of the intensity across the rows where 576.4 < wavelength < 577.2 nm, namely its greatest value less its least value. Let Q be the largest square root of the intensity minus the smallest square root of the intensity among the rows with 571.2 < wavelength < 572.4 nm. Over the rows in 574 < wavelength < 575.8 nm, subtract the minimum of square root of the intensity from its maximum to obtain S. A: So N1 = 8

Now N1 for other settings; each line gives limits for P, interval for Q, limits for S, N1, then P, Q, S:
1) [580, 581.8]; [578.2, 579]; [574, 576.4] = 2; 0.14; 0.06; 0.12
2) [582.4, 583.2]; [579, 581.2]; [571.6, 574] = 10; 0.06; 0.19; 0.09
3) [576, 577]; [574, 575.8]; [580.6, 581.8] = 5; 0.06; 0.12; 0.14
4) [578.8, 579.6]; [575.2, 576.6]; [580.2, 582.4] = 2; 0.16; 0.09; 0.15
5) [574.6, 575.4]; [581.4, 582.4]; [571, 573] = 1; 0.11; 0.02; 0.19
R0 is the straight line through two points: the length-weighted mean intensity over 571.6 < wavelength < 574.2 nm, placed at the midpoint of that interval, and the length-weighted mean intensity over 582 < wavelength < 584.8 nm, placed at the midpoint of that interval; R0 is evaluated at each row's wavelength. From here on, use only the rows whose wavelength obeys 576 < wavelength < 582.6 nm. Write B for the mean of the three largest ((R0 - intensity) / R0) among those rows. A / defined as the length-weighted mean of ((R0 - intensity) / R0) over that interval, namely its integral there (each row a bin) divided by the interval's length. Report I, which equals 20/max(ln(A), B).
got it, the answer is 330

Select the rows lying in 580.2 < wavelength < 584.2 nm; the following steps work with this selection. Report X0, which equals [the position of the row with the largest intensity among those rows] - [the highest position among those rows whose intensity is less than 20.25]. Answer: -0.60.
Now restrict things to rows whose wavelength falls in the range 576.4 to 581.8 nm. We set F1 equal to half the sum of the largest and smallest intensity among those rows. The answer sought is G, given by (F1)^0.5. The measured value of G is 4.50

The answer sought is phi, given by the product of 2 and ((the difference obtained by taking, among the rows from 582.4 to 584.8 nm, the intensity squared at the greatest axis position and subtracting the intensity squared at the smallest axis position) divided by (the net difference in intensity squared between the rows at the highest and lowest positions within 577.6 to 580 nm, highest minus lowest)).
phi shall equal -0.1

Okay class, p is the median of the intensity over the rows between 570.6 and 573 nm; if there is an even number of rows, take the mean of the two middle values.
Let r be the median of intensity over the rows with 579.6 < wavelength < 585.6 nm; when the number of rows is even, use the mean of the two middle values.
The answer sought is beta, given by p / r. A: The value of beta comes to 0.96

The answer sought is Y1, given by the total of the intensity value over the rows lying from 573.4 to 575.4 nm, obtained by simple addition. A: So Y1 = 142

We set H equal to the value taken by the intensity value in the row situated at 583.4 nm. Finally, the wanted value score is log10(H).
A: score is 1.31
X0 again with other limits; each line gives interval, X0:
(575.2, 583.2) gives -3.00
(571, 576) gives -0.60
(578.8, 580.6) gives 0.60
